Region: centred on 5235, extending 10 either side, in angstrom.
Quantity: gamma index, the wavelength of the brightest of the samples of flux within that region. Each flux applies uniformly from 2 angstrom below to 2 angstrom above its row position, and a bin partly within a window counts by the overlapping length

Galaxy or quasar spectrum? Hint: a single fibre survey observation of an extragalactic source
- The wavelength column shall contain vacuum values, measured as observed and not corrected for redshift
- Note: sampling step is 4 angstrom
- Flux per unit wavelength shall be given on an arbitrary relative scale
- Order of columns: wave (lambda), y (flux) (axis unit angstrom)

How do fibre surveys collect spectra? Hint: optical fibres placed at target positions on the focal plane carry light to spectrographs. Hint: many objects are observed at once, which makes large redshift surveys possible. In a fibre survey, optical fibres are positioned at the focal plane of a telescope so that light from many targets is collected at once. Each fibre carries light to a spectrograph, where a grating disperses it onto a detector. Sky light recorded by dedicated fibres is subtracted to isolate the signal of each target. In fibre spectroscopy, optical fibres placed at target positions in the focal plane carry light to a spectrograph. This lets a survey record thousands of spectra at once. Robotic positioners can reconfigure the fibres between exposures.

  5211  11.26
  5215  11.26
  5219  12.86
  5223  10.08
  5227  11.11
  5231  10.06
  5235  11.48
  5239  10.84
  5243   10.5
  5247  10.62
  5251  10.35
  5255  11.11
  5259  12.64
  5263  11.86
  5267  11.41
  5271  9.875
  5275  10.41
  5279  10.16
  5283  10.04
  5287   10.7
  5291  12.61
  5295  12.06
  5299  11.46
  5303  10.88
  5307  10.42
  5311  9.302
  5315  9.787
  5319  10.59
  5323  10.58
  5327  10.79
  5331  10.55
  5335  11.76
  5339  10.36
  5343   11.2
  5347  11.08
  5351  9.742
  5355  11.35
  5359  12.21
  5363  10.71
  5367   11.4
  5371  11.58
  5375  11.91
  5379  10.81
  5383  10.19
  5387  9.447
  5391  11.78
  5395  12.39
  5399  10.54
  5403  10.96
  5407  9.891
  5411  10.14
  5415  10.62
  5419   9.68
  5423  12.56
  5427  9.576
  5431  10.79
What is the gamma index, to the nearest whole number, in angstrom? 5235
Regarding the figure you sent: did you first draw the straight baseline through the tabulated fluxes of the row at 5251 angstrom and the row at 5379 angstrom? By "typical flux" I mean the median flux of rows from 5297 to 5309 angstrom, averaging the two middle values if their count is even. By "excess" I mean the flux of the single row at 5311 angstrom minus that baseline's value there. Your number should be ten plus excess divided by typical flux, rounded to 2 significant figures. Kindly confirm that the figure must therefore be 9.9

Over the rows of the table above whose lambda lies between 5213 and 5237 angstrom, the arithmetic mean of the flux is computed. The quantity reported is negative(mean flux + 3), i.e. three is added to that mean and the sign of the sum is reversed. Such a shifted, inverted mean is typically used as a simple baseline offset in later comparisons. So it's -14.1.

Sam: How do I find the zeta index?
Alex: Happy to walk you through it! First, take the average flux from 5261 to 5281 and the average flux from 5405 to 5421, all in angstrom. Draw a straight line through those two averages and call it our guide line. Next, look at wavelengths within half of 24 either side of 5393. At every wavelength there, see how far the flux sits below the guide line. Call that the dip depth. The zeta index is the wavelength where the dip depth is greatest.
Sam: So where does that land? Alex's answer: 5387 angstrom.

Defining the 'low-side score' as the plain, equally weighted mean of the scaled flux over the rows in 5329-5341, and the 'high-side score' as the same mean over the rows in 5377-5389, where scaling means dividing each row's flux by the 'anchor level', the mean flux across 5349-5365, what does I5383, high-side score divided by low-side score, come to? 0.93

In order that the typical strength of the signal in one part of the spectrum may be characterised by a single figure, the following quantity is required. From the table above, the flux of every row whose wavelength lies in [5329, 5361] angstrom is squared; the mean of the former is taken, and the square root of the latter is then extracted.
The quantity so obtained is 11.1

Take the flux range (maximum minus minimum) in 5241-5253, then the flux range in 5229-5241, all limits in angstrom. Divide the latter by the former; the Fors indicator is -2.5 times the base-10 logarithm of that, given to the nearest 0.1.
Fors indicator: -1.8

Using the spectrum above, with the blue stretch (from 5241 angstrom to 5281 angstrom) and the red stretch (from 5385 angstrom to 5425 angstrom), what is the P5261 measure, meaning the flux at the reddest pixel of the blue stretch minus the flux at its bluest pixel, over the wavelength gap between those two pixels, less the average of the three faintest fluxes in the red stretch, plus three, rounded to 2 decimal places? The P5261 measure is -6.68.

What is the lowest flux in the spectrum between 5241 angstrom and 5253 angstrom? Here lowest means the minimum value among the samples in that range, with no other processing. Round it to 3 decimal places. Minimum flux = 10.350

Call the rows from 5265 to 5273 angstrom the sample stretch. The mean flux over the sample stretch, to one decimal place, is 10.6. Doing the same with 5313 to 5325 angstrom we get 10.3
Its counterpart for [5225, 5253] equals 10.7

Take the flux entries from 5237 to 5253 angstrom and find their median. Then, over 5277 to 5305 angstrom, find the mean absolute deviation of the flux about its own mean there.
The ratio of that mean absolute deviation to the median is 0.074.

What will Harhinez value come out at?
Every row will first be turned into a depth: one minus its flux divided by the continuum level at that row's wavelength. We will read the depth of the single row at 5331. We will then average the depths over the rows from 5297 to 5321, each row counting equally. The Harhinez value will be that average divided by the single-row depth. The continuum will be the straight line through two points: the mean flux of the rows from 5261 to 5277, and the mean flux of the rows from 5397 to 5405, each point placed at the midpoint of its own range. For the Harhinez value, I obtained 1.6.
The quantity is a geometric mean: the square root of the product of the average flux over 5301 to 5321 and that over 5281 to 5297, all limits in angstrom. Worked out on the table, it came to 10.8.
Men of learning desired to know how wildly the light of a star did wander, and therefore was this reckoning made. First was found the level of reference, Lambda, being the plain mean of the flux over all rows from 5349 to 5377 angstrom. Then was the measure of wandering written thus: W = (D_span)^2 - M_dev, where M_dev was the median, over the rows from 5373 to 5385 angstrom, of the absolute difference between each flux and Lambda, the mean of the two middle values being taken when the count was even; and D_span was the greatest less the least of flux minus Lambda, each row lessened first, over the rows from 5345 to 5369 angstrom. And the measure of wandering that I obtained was 5.5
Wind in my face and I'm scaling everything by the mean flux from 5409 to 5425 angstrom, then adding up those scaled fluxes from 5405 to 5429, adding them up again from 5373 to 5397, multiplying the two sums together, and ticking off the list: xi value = 36.0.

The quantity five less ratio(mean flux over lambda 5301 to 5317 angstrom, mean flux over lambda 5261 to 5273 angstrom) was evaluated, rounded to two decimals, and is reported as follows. 4.09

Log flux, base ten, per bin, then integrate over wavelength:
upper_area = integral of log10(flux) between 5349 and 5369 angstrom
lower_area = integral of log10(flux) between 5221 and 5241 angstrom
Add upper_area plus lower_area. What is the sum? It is 41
